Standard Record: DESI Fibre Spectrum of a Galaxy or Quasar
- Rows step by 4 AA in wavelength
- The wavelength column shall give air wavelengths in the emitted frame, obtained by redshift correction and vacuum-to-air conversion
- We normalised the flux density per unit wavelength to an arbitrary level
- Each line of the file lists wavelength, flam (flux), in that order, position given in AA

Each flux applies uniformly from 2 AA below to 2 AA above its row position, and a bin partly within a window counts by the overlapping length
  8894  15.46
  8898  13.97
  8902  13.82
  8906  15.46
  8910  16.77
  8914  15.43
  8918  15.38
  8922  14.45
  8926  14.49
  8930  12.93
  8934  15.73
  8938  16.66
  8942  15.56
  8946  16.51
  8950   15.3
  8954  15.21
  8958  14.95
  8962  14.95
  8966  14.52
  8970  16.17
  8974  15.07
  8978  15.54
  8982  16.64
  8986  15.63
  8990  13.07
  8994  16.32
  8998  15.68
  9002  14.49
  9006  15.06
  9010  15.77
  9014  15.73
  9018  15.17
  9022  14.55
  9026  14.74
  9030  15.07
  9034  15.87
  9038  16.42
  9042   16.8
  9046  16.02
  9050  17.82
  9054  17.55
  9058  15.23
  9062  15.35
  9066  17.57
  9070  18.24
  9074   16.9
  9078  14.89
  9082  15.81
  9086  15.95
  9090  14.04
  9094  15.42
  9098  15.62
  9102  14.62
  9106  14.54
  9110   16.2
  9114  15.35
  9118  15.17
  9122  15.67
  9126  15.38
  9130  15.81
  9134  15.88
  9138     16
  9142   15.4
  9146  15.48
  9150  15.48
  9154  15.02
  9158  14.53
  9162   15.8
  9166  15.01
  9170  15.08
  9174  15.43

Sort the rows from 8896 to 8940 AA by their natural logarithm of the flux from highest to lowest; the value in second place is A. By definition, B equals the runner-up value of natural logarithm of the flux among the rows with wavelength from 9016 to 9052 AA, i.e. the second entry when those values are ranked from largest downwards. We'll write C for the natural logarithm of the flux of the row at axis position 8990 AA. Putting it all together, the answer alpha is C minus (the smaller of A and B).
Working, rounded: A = 2.81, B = 2.82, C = 2.57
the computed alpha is -0.24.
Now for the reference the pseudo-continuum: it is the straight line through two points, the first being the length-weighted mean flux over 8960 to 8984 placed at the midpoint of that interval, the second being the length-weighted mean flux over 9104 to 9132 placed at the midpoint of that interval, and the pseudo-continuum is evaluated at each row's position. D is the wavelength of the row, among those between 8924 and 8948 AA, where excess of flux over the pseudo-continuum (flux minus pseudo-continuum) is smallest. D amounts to 8930 AA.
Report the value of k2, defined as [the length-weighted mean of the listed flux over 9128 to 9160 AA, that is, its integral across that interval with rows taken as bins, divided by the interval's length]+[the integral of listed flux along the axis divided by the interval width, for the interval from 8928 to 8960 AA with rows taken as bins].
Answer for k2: 30.8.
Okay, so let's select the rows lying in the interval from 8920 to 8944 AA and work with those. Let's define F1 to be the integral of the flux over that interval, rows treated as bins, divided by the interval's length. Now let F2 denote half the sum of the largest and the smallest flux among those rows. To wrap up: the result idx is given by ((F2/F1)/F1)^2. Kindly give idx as 0.0044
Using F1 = 15.0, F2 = 14.8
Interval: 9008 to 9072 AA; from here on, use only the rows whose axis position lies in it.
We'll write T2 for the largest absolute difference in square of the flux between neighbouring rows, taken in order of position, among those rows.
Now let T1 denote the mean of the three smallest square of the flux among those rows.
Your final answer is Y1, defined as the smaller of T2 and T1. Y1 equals 76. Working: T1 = 219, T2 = 76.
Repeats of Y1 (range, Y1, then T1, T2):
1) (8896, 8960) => 80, 184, 80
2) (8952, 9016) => 96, 197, 96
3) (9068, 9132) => 64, 207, 64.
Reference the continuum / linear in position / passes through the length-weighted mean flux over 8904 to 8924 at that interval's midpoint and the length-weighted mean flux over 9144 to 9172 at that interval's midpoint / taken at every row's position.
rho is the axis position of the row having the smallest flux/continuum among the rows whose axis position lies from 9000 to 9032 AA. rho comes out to 9002 AA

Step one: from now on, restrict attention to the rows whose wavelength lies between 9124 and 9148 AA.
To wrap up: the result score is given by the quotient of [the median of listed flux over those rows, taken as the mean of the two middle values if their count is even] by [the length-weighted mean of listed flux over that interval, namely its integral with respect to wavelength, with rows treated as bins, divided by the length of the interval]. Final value 1.00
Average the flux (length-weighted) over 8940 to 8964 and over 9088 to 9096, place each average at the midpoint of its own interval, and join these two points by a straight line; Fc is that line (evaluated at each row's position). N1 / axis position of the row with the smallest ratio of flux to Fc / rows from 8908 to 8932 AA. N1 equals 8930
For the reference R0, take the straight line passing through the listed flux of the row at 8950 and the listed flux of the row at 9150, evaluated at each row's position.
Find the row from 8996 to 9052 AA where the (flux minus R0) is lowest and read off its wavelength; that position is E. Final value 9002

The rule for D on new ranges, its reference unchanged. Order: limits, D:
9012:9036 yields 9022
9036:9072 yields 9058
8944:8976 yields 8966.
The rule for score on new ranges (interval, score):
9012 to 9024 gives 1.00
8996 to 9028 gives 1.00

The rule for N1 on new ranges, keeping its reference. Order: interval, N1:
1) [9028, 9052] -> 9030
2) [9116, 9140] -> 9118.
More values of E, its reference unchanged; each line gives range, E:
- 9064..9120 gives 9090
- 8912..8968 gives 8930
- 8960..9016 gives 8990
